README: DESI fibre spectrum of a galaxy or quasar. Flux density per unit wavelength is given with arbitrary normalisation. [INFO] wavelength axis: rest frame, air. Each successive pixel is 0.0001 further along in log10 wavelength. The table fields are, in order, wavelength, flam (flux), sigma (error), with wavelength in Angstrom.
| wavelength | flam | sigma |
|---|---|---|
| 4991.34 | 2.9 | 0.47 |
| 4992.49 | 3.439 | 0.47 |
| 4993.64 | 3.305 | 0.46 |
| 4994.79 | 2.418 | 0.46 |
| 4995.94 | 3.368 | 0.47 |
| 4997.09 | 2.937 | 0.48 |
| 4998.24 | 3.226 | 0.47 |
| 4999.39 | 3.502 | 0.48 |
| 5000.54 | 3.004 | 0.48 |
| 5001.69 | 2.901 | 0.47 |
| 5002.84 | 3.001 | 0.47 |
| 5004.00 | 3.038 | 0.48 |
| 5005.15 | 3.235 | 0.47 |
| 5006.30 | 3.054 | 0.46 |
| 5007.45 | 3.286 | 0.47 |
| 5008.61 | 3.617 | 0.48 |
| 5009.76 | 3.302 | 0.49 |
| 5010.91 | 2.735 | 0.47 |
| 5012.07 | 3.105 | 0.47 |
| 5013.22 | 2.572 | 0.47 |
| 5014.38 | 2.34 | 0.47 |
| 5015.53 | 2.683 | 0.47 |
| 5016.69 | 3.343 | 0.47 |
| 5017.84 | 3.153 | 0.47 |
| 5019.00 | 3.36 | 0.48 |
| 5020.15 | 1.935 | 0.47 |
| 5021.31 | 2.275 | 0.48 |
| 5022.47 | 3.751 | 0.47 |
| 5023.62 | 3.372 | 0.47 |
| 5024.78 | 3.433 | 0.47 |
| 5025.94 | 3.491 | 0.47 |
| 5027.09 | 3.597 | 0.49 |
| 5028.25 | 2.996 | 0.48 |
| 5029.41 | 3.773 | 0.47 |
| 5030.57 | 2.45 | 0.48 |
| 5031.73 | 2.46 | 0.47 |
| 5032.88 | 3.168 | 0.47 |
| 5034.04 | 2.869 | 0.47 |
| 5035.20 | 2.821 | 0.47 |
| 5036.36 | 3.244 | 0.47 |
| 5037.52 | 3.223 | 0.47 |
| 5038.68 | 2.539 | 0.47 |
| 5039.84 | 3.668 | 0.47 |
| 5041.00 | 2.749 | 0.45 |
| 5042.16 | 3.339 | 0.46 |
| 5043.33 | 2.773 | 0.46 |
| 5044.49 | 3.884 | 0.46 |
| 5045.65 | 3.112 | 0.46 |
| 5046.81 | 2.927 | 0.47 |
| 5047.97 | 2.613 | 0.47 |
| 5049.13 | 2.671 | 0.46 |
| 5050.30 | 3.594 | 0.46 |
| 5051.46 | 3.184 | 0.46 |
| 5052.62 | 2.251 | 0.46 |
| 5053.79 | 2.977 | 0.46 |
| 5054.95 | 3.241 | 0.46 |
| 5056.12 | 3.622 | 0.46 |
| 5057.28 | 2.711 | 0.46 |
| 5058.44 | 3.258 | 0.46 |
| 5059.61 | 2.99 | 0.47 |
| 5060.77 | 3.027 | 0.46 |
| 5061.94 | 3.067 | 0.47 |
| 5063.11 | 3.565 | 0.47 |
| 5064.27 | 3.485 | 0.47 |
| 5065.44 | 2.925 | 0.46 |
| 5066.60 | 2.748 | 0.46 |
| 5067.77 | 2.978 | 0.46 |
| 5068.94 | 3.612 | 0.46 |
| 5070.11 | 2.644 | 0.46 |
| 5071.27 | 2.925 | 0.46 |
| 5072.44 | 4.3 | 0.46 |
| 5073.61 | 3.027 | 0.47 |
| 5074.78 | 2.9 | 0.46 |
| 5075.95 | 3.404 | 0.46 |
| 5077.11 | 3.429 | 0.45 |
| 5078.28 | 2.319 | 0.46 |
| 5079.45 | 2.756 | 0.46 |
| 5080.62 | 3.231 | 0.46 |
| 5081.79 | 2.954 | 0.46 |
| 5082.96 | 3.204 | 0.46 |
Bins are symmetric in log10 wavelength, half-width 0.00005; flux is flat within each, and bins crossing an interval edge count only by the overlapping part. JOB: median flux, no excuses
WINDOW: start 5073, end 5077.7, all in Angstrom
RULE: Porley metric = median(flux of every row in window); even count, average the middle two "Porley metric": 3.22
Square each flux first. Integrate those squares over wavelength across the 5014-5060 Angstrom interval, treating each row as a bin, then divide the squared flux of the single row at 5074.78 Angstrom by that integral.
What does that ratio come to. 0.019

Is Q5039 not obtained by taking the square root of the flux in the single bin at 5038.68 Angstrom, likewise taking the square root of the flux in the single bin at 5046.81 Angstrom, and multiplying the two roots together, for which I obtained 2.7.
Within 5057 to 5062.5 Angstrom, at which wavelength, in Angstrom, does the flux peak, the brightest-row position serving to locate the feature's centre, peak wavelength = 5058.44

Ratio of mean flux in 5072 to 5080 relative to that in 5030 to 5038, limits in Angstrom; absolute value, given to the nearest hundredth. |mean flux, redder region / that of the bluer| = 1.09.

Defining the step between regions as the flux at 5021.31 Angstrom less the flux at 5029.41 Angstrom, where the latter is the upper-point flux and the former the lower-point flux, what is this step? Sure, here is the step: -1.5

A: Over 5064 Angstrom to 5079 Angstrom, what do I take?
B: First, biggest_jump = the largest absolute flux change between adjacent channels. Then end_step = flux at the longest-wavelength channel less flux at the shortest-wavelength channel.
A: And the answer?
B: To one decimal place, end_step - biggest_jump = -2.5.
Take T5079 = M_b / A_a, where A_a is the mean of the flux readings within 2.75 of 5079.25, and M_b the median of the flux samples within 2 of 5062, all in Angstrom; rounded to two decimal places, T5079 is 1.04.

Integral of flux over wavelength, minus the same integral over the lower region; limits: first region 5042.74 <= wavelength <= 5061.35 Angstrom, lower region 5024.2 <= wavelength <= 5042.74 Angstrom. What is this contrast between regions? -0.9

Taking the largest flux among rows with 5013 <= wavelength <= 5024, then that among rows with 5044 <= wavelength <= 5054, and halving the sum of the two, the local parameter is 3.82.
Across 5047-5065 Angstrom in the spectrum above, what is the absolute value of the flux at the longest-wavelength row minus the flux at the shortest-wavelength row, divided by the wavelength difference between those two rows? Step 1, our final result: 0.053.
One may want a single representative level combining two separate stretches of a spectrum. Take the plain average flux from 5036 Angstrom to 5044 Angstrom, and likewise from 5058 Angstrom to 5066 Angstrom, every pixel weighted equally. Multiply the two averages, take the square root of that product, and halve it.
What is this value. 1.566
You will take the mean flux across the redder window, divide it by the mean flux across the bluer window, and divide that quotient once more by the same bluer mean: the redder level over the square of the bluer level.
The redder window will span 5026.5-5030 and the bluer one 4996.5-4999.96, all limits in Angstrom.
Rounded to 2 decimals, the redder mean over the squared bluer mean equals 0.33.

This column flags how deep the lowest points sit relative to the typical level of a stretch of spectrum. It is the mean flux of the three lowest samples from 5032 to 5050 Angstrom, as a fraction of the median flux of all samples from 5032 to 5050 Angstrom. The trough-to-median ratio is 0.89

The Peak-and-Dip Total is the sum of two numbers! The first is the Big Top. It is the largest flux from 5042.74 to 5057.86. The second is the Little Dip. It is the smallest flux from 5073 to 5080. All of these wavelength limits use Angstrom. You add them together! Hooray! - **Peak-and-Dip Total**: 6.20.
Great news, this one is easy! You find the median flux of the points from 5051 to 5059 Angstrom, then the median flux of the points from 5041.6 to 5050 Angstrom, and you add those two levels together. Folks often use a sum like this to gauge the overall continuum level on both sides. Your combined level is 6.11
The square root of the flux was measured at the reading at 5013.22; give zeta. 1.60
